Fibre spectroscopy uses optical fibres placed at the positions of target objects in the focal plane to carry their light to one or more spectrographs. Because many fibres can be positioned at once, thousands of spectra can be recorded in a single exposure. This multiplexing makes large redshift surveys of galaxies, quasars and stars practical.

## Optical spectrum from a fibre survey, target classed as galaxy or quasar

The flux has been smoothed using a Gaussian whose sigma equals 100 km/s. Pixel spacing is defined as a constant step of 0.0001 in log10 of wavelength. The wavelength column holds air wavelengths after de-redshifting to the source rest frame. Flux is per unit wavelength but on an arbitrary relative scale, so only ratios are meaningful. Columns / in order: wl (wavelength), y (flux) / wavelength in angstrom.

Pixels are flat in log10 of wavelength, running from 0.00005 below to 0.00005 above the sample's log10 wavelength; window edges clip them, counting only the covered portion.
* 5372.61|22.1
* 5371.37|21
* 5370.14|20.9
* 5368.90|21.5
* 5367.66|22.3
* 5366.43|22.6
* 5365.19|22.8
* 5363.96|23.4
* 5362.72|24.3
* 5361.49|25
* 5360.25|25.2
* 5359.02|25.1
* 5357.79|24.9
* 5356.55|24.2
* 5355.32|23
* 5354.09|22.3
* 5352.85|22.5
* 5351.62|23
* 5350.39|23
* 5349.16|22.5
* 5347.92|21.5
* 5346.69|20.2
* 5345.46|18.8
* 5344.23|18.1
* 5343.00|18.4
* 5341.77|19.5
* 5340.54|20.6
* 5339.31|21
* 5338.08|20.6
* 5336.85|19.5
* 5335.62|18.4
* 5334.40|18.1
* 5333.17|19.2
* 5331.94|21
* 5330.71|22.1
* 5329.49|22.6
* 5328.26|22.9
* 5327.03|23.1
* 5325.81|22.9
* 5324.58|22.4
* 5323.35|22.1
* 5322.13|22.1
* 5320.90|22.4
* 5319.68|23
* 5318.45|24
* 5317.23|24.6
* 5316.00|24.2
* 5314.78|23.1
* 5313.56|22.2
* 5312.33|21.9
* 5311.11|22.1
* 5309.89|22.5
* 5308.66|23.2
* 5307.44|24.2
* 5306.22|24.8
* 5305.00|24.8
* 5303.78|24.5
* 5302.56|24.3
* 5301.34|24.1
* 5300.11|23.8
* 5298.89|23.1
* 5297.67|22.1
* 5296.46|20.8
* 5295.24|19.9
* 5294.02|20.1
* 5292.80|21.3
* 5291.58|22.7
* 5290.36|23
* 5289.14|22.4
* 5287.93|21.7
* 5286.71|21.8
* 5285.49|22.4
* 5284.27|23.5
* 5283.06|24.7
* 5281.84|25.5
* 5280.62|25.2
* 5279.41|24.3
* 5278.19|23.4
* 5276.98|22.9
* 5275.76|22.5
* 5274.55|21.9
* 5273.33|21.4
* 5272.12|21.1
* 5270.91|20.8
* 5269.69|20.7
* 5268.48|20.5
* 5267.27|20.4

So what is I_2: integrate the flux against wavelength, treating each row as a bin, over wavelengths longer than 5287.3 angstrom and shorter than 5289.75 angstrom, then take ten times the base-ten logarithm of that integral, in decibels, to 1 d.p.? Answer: 17.3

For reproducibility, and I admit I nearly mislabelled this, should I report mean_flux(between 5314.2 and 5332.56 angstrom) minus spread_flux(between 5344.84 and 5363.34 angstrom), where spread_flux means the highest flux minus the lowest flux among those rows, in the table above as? 16.4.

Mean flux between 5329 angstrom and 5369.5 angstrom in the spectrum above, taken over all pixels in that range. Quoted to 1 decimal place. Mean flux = 21.7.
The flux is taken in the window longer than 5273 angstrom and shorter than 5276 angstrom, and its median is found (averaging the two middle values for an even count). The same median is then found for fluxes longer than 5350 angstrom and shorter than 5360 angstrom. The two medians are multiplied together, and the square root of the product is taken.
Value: 22.4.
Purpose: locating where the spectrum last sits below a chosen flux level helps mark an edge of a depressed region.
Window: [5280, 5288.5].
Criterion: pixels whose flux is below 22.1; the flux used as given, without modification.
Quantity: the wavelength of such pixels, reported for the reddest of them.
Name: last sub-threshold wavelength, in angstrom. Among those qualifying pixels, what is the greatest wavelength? 5287.93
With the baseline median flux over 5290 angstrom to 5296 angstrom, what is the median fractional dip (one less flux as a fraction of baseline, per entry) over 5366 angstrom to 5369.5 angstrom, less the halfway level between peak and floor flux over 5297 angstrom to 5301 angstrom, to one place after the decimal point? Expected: -23.0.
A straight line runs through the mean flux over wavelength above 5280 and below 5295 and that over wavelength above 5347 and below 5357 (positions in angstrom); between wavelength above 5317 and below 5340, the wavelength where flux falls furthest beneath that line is 5334.40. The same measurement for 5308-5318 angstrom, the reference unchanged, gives 5312.33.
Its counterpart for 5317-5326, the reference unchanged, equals 5322.13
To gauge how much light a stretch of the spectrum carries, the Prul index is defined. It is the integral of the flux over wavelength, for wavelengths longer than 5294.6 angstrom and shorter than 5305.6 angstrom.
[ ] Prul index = 253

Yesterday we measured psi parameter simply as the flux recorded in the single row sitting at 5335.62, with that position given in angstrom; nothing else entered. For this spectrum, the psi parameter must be 18.4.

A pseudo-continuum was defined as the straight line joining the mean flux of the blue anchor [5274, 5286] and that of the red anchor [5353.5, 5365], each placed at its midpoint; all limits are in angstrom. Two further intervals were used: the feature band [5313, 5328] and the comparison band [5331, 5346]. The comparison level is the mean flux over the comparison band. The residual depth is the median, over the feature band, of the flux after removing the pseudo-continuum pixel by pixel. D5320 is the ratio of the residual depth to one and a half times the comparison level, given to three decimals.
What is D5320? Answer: -0.033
